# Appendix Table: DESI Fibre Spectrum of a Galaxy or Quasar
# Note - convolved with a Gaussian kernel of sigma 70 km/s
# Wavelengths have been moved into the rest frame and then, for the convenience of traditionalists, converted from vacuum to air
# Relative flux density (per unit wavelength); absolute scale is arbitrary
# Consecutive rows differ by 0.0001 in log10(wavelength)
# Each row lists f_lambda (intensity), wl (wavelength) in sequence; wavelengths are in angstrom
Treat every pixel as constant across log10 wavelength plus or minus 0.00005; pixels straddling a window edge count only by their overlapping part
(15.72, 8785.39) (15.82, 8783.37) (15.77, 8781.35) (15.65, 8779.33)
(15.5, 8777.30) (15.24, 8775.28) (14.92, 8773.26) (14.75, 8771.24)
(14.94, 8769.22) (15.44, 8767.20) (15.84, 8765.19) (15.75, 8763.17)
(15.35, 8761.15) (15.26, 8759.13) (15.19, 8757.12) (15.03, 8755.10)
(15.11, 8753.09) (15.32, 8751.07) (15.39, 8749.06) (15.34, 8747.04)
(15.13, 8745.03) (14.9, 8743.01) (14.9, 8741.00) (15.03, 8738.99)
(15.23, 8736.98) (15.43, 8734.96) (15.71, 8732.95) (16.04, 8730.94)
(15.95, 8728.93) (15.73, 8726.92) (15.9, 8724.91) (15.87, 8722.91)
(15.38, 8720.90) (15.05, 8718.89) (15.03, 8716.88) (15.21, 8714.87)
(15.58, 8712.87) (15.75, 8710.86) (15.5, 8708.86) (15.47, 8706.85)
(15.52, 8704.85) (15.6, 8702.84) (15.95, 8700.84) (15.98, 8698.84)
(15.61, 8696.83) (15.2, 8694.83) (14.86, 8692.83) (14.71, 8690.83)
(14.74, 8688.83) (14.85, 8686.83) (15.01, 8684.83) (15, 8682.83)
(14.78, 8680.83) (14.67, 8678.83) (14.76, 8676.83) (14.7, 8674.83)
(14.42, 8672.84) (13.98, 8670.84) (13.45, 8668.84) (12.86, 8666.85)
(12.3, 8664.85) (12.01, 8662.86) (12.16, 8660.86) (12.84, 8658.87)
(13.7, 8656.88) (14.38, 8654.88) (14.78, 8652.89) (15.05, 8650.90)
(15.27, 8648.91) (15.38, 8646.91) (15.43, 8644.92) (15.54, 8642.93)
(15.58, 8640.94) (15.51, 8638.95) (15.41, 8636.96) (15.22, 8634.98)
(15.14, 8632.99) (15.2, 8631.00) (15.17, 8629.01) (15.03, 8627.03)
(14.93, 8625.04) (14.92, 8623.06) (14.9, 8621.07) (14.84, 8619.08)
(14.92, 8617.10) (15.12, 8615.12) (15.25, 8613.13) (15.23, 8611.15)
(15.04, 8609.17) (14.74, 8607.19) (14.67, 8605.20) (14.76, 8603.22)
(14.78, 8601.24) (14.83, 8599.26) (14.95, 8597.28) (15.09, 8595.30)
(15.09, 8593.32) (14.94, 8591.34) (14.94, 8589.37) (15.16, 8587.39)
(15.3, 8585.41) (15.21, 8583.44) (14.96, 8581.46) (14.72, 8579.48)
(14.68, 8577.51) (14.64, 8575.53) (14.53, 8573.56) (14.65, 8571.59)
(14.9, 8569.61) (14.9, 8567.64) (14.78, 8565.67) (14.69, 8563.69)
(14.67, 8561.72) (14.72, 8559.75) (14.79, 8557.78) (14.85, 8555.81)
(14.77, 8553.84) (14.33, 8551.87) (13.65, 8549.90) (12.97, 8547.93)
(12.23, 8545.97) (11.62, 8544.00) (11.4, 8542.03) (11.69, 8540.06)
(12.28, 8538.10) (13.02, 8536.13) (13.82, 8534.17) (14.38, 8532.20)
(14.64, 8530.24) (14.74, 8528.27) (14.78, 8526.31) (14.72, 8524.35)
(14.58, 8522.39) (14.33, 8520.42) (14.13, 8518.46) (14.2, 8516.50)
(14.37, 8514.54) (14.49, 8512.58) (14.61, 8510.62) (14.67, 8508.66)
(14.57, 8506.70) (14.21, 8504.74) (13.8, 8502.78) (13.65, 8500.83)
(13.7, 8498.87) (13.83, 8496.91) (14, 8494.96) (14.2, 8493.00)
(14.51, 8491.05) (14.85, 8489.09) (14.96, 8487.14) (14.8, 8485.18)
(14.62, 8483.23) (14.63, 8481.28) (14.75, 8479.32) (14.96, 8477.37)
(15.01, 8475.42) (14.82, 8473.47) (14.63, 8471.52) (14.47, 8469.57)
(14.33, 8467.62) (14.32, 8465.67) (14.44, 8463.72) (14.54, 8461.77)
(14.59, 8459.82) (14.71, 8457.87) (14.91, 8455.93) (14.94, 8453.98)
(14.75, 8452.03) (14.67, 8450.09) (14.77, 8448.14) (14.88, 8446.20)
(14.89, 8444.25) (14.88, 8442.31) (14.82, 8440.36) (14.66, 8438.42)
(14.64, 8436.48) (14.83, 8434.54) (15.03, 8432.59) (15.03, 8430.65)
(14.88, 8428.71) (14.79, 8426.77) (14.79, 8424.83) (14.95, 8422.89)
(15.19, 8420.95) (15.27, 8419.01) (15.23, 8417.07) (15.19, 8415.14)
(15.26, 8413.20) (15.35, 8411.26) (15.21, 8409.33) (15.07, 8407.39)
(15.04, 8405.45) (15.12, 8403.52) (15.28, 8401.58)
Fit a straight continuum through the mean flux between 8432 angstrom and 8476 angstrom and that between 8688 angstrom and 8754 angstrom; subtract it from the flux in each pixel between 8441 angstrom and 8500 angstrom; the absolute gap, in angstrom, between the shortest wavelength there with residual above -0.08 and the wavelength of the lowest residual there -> 56.6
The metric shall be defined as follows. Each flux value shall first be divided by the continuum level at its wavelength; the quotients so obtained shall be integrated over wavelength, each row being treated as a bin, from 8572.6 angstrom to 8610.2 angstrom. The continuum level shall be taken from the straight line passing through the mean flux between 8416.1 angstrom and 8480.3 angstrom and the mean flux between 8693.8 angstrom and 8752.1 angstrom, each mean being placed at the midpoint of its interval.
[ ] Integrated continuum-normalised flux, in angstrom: 37.0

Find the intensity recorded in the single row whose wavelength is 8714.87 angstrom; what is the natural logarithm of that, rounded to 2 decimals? 2.72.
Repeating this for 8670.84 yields 2.64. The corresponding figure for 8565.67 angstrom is 2.69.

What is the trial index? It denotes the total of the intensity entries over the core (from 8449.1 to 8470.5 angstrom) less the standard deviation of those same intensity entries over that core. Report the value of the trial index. 160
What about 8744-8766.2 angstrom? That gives 168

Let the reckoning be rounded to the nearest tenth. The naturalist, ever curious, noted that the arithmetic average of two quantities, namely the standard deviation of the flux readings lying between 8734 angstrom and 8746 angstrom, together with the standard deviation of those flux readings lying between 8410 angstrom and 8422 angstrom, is 0.1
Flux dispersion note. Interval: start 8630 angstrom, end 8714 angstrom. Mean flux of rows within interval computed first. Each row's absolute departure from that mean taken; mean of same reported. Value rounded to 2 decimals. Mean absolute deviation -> 0.75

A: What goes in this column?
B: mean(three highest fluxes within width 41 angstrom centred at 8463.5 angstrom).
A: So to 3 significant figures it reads 15.0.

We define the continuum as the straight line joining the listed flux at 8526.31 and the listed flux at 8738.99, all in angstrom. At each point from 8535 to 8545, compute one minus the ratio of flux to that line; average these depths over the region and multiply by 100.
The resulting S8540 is 19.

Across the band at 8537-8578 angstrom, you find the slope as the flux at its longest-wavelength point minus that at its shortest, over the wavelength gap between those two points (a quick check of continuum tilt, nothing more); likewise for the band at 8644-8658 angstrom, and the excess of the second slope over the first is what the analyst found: -0.206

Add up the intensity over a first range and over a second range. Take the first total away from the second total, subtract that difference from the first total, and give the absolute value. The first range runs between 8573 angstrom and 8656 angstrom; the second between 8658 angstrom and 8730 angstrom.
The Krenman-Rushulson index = 730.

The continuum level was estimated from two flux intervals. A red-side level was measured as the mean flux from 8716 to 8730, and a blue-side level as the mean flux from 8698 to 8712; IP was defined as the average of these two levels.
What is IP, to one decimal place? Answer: 15.6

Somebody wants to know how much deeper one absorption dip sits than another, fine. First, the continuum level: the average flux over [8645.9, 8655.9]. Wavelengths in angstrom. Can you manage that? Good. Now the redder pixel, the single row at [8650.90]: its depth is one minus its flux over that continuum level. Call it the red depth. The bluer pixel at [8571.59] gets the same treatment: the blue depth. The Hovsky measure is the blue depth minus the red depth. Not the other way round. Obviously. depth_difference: 0.03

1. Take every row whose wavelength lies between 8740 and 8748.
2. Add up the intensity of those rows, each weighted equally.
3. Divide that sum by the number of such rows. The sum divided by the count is 15.1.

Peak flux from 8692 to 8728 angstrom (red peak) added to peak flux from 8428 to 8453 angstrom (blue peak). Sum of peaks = 31.0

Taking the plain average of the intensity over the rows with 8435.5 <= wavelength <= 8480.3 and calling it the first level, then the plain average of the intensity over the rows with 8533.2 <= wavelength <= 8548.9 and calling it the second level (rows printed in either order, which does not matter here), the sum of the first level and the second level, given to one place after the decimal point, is 27.1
